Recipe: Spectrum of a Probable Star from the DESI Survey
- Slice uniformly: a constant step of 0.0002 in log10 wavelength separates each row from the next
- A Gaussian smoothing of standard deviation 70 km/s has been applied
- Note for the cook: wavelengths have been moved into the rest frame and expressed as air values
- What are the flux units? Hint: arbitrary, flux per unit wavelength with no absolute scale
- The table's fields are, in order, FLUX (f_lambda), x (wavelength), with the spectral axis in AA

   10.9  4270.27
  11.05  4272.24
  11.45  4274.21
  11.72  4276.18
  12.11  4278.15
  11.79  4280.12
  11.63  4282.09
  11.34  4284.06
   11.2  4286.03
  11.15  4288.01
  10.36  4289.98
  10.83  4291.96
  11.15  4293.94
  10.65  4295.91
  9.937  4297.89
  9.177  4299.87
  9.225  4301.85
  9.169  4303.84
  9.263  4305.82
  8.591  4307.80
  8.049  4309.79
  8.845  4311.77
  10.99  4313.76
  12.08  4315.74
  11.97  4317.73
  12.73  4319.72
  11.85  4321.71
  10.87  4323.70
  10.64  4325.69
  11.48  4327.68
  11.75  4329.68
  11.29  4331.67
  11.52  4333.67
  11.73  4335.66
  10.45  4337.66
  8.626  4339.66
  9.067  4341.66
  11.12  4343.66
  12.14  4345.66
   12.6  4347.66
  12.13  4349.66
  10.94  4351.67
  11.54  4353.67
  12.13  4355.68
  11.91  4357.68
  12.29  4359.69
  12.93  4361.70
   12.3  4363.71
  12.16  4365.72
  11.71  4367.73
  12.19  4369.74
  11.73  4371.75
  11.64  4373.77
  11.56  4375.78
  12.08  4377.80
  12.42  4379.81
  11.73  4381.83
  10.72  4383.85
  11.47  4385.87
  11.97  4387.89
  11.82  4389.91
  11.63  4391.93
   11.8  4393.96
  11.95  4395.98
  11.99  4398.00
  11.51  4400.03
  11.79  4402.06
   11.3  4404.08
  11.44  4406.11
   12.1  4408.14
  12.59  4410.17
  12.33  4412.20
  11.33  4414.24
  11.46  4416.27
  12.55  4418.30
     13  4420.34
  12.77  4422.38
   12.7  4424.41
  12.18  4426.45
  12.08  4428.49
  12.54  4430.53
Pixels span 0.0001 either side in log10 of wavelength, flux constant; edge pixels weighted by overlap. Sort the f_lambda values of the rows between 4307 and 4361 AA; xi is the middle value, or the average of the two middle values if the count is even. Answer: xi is 11.5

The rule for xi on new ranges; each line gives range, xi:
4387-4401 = 11.8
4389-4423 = 11.8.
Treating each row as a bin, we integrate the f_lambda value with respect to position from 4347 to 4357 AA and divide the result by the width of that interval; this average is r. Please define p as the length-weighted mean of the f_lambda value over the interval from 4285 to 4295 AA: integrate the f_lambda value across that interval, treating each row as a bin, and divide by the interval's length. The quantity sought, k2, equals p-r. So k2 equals -0.9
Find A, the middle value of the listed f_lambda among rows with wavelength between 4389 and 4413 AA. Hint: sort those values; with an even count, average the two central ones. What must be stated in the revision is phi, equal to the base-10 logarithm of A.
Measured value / 1.07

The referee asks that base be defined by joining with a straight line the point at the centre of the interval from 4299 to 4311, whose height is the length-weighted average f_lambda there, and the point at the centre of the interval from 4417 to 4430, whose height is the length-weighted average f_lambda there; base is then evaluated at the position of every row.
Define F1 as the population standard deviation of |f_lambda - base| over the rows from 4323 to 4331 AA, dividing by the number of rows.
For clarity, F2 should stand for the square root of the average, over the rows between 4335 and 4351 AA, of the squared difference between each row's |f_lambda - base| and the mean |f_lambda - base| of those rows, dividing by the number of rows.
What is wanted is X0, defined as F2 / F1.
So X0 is 1.51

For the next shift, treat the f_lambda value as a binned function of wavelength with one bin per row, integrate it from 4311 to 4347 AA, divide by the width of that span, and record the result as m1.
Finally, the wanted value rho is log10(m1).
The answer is 1.04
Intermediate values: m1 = 11.1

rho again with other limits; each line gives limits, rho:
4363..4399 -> 1.07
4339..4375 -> 1.07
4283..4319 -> 1.01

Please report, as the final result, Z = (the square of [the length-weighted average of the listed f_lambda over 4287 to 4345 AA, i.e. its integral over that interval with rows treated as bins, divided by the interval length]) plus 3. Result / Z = 113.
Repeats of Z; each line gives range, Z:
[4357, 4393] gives 145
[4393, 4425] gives 148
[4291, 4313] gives 94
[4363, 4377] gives 144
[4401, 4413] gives 145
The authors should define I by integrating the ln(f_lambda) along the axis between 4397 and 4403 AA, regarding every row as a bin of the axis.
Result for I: 14.8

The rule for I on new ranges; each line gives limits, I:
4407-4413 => 15.1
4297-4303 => 13.4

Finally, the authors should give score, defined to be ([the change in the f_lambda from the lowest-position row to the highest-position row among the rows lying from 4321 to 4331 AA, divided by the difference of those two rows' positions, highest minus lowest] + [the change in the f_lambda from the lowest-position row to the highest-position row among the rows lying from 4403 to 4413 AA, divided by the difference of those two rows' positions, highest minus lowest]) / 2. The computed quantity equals 0.057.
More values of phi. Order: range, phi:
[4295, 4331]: 1.03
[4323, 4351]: 1.06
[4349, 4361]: 1.08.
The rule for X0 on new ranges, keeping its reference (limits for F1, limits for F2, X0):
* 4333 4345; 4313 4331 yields 1.48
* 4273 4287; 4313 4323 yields 1.42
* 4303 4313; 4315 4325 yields 2.38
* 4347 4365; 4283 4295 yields 0.74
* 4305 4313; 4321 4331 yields 1.63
